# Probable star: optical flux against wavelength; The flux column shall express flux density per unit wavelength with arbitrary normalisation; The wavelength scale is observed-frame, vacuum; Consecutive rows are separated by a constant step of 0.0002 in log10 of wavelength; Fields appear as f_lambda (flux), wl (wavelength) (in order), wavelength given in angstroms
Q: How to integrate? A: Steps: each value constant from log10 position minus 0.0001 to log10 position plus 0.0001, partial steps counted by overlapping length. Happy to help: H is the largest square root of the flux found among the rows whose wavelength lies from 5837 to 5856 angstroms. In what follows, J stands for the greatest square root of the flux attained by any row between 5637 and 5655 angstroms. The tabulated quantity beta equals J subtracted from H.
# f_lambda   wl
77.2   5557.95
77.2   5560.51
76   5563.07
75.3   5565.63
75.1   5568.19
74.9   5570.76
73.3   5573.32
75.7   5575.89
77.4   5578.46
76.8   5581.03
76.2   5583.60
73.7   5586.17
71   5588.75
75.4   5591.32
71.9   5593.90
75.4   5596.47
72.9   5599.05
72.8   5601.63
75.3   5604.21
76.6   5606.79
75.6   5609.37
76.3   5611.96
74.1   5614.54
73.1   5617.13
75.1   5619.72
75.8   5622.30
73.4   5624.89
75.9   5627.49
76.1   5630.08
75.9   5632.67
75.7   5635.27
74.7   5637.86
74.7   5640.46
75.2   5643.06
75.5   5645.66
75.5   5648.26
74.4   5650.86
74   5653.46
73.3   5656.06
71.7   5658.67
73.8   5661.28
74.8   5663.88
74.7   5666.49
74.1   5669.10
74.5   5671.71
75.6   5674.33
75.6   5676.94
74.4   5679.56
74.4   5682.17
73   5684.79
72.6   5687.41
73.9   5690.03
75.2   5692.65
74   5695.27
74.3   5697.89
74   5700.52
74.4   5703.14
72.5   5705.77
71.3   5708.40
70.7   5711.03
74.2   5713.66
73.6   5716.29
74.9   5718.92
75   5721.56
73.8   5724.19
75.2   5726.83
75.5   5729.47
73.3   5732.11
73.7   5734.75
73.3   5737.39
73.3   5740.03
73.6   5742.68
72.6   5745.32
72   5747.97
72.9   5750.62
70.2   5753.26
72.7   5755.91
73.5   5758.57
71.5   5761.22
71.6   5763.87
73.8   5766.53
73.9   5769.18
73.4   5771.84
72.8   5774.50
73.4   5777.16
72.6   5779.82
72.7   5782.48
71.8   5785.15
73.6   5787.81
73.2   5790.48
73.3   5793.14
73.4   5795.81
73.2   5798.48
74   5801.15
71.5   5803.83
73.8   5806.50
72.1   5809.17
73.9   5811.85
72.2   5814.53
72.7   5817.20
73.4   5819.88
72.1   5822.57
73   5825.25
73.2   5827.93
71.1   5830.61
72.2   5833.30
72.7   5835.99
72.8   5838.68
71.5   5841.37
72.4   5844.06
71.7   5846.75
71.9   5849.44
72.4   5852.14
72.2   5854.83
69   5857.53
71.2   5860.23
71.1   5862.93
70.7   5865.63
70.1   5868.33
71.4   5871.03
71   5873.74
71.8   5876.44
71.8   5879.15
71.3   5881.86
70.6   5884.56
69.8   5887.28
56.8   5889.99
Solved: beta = -0.16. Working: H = 8.53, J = 8.689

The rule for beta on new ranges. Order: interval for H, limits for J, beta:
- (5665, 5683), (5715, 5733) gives 0.01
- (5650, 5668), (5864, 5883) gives 0.18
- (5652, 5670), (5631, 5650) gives -0.06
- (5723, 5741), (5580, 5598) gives -0.07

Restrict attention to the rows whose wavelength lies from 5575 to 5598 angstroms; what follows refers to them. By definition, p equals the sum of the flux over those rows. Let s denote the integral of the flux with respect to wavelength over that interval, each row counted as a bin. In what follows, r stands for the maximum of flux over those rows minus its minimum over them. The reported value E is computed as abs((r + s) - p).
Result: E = 1053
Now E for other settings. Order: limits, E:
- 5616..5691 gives 3433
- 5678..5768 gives 4115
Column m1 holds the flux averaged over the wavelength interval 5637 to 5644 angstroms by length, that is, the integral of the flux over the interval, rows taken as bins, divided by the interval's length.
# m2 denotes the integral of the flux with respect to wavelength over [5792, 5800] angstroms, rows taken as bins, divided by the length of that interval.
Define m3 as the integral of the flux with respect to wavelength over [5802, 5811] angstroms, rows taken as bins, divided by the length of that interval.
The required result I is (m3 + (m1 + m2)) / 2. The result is 110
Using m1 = 74.8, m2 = 73.3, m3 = 72.6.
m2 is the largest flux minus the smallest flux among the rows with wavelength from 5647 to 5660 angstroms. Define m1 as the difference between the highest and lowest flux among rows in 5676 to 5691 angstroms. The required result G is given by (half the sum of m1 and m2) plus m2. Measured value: 7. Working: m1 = 3.0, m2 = 3.8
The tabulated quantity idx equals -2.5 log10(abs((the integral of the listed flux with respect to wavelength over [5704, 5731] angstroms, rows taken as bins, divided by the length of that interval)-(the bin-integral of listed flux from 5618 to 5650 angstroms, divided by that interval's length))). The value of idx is -0.5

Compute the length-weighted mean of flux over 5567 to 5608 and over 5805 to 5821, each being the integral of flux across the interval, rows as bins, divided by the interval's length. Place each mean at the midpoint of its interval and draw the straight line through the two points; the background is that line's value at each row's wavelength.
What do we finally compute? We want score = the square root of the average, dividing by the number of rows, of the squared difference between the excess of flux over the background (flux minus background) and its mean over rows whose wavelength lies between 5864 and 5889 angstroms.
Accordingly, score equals 0.7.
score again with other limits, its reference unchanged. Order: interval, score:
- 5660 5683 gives 0.6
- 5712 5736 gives 0.8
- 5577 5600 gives 2.1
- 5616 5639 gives 1.1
